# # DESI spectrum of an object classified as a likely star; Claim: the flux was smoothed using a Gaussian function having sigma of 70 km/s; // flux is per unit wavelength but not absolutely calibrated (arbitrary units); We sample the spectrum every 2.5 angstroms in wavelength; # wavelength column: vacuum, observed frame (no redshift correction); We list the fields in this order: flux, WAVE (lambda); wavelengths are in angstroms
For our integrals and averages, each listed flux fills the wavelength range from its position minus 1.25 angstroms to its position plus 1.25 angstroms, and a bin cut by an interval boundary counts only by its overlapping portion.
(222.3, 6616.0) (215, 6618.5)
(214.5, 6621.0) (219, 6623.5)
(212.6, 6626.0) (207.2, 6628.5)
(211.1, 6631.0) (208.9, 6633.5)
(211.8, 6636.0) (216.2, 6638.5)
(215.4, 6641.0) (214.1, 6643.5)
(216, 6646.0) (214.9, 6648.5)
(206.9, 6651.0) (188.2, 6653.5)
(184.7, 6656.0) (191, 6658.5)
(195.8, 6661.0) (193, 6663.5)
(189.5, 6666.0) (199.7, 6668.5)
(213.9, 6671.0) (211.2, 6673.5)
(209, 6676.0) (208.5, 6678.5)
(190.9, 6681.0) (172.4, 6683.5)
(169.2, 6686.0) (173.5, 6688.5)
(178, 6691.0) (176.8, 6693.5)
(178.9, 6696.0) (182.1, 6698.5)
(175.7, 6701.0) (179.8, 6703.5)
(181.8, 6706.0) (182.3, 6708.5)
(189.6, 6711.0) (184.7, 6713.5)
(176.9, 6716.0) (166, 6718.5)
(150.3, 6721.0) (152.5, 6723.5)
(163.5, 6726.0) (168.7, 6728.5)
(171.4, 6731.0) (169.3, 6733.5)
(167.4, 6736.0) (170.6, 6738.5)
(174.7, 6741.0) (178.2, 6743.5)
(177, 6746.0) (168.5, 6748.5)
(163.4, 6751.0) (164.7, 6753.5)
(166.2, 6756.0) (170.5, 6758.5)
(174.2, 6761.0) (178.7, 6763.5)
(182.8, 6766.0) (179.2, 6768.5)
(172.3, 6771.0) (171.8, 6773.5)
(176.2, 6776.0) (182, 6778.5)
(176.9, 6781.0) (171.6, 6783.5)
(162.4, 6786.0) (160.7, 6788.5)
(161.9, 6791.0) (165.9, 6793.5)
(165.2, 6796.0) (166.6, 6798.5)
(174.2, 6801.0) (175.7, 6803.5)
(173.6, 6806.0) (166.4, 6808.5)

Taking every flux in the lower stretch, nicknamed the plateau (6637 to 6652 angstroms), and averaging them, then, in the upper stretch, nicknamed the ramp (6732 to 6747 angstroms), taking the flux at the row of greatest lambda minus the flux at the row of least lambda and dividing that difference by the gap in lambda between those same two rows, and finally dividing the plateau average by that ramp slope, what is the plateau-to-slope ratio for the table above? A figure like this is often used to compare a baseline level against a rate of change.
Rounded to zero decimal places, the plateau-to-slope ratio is 347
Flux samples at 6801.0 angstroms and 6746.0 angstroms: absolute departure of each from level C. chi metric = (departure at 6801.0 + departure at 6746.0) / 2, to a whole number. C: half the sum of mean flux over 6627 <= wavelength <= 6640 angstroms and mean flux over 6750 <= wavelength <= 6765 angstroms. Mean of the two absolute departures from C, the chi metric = 15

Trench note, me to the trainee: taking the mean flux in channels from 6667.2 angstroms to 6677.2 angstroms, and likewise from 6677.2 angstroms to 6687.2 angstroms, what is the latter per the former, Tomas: 0.89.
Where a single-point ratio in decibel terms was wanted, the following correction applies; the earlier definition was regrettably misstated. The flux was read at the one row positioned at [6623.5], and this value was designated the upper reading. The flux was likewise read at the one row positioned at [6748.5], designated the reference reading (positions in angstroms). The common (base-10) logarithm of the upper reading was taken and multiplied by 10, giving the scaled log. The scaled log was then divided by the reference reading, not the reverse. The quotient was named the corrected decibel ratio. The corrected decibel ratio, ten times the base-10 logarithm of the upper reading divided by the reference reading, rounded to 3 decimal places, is 0.139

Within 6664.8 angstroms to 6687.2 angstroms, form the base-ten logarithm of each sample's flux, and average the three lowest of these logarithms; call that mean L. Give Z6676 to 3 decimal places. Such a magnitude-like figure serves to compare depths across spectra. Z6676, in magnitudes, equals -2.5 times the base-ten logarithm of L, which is -0.879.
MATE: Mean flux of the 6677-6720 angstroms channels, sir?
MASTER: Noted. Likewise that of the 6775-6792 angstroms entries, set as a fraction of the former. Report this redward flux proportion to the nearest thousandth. 0.944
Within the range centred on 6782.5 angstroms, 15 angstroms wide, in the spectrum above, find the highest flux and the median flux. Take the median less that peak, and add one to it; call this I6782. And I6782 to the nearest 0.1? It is -7.1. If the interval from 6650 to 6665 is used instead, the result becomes -13.9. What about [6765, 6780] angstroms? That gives -4.1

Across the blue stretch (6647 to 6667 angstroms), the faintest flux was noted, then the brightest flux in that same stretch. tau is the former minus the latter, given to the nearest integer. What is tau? -30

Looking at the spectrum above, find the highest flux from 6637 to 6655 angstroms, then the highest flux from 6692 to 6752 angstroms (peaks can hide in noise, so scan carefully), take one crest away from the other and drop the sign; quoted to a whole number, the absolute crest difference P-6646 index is 27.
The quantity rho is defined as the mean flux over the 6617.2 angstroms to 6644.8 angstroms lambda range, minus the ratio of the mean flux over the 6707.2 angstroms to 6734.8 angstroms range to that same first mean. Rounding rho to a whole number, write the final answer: 212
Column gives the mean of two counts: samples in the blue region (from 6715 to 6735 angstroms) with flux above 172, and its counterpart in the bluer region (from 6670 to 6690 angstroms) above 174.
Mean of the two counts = 3.0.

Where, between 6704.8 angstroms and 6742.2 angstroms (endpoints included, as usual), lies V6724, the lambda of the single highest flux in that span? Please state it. 6711.0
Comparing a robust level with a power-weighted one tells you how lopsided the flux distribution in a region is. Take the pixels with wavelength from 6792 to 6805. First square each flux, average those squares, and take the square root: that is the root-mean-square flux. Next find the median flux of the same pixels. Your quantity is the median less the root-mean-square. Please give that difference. -3.0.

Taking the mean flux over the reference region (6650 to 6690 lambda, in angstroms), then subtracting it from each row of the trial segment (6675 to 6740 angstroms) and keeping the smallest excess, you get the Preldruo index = -43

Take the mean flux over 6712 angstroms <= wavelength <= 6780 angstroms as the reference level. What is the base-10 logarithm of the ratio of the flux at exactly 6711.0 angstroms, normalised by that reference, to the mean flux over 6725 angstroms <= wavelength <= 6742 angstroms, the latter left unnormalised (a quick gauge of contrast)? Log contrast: -2.18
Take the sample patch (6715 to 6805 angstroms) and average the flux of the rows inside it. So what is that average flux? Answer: 170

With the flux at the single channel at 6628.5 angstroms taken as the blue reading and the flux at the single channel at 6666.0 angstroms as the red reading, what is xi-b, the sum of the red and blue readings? 397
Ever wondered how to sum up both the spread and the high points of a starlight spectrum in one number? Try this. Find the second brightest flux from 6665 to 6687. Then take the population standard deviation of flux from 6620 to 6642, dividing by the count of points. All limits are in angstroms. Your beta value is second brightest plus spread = 215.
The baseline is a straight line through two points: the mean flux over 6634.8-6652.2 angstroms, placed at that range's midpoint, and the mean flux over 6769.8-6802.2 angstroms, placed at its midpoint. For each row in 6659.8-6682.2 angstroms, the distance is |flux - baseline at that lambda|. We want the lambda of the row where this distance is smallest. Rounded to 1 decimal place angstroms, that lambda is 6676.0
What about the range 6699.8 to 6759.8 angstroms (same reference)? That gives 6711.0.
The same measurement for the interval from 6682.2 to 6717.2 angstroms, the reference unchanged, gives 6711.0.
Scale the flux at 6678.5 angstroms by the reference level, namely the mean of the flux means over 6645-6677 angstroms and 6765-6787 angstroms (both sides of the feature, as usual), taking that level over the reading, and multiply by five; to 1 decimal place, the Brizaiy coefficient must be 4.5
